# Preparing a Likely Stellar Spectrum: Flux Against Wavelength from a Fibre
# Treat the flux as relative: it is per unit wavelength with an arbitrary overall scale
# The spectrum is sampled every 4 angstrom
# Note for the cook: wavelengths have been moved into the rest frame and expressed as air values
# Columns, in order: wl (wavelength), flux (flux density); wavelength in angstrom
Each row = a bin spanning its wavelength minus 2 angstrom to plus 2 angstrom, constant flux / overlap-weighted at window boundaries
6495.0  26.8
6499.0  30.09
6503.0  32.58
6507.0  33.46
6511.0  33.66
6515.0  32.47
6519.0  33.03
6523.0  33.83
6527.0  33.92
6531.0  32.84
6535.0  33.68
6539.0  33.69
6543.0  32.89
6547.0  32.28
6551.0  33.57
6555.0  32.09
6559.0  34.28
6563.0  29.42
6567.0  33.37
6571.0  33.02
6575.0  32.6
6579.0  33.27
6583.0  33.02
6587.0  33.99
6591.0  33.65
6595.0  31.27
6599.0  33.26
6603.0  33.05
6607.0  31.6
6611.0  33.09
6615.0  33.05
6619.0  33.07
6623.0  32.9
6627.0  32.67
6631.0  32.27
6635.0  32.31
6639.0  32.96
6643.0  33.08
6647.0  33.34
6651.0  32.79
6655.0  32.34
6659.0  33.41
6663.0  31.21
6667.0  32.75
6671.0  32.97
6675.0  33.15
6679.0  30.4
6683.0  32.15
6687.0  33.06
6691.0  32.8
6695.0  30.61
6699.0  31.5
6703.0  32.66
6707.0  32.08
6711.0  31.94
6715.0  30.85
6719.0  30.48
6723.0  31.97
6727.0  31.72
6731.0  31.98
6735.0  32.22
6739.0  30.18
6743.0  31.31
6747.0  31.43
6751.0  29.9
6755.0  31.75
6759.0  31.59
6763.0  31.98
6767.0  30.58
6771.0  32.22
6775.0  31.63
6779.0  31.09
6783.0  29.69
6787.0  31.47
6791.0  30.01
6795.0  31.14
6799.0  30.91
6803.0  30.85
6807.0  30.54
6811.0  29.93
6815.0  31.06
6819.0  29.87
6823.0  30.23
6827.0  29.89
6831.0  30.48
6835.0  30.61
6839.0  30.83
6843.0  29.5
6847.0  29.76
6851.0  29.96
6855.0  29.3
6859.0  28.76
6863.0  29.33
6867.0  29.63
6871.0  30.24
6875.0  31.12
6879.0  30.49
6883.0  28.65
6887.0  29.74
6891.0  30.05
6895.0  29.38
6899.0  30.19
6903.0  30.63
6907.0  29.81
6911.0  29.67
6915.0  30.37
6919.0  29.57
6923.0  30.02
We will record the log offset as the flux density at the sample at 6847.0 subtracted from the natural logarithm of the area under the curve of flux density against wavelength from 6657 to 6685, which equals -23.0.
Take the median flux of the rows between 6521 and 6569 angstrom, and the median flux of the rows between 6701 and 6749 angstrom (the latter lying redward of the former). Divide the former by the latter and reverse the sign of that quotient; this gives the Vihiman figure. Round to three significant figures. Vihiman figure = -1.05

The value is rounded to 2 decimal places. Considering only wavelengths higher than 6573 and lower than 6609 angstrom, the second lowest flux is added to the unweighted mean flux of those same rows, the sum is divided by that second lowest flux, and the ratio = 2.04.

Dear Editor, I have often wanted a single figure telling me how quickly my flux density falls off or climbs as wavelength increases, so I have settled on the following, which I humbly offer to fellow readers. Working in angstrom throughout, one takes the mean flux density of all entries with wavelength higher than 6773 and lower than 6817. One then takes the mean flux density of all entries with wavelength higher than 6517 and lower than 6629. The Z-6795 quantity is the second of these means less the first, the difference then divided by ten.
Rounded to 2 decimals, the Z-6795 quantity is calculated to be 0.22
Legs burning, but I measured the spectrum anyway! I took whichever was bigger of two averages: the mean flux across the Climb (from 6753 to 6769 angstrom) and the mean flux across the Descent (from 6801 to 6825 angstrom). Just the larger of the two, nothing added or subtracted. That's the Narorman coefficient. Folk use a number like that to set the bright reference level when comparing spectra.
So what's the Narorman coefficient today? 31.5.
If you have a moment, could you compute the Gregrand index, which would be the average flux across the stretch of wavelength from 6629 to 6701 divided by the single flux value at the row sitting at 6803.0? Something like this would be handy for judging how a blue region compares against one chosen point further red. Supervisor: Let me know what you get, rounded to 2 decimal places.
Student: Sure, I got 1.05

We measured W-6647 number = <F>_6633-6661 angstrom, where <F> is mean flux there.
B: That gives 32.9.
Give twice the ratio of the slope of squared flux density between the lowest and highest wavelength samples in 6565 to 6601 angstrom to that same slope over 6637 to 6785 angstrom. 0.3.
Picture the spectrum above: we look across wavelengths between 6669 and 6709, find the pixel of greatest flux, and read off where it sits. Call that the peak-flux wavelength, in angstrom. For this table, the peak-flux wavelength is 6675.0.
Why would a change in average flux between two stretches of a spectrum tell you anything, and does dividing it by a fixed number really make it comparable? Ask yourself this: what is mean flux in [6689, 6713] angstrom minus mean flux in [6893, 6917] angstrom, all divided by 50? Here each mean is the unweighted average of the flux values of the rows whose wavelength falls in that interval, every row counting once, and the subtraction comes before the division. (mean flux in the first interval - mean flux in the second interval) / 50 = 0.038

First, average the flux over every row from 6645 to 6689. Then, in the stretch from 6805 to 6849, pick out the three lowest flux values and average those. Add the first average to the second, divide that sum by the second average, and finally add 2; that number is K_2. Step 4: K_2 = 4.094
